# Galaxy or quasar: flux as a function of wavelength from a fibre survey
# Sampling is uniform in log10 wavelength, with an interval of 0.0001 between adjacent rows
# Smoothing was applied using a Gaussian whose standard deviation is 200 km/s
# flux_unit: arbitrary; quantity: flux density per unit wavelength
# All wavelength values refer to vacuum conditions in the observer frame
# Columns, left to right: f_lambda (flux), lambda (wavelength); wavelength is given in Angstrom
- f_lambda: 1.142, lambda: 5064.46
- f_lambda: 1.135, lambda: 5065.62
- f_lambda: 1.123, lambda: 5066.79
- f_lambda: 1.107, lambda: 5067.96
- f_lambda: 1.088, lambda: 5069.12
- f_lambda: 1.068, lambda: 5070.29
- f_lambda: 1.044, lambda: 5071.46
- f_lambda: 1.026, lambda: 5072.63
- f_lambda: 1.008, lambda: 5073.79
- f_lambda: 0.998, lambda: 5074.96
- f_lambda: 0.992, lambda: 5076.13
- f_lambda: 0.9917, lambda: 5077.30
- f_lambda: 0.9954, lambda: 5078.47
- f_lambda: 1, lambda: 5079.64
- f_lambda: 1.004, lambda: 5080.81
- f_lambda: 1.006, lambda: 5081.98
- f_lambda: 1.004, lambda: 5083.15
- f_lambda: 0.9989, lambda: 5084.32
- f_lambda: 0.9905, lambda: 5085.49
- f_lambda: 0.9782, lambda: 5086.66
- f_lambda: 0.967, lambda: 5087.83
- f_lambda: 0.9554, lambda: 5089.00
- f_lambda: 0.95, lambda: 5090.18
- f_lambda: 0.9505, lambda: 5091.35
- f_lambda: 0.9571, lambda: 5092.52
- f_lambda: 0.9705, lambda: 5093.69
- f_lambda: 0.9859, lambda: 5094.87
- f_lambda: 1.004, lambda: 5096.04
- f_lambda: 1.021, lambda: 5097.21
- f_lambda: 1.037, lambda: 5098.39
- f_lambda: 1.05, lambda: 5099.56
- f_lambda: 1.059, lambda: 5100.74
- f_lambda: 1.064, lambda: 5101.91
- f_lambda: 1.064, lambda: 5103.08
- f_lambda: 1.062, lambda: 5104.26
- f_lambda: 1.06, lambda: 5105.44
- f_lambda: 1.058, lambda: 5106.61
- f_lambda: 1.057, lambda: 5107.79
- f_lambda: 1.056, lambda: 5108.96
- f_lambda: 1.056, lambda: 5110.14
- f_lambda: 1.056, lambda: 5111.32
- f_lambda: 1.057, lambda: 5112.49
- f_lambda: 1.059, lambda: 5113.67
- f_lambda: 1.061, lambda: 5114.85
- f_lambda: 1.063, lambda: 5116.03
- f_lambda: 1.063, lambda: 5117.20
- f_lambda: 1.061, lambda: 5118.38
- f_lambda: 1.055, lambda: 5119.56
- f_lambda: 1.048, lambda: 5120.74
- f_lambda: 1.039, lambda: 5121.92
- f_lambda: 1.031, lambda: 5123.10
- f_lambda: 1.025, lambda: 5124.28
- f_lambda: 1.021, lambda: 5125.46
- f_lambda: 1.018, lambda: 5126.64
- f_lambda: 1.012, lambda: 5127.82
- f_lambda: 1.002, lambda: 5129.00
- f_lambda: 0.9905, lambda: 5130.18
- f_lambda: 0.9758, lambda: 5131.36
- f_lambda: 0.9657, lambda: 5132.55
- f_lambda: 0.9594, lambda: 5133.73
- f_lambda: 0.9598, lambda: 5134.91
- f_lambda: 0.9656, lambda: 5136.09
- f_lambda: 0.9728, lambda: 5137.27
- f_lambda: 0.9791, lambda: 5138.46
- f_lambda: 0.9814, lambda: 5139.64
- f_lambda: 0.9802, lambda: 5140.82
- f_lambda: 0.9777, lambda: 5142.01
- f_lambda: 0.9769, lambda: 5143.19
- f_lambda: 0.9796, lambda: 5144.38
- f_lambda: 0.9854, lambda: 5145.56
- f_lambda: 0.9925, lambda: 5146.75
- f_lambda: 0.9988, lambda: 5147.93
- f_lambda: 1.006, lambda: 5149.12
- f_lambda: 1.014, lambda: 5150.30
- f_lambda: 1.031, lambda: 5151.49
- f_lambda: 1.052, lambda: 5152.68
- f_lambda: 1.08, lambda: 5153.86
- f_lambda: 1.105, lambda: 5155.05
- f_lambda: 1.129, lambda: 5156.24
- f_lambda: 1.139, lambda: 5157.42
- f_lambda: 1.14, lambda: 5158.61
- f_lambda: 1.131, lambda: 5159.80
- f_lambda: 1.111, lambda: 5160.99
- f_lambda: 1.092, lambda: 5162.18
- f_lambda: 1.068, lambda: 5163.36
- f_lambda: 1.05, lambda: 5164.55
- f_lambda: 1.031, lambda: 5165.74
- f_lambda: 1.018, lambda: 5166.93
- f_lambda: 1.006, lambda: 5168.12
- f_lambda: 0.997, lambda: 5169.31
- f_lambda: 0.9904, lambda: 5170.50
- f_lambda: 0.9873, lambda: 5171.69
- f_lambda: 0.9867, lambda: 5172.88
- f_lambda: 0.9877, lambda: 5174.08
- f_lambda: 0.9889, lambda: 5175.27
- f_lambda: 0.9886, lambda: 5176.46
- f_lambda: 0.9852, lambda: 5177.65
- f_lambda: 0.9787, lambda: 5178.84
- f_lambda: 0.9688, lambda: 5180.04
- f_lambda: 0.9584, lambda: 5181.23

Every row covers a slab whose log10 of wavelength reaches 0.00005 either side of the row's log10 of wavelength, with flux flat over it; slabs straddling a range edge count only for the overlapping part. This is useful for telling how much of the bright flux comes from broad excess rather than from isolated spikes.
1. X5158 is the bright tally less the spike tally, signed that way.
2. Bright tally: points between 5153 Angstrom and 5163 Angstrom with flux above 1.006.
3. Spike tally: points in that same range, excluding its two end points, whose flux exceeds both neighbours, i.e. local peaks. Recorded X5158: 7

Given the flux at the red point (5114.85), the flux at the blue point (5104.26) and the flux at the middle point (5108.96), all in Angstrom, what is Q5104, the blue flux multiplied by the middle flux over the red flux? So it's 1.06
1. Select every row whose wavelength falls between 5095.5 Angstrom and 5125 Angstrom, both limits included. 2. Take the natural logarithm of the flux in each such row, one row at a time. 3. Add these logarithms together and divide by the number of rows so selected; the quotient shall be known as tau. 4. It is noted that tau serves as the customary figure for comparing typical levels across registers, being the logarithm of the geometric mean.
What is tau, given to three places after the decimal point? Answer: 0.049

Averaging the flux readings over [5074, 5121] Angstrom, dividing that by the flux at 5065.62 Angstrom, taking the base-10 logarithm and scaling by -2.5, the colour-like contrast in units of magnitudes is 0.11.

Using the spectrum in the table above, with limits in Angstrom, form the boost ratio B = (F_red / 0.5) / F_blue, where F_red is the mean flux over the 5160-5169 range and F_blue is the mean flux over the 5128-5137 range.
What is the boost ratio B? 2.16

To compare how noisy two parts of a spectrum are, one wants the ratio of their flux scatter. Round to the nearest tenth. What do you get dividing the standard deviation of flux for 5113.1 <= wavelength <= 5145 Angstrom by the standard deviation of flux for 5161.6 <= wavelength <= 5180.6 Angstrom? 1.1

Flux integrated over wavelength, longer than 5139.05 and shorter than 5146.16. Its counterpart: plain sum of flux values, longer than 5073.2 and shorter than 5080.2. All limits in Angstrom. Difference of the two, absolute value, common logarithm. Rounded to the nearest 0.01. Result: -0.01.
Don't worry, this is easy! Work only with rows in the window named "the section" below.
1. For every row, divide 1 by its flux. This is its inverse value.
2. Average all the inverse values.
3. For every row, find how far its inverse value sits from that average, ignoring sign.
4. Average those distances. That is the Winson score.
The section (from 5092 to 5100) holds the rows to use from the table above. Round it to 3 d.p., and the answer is 0.028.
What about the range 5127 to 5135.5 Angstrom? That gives 0.018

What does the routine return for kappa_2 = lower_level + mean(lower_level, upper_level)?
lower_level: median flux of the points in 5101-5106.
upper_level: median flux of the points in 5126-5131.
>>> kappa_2 2.10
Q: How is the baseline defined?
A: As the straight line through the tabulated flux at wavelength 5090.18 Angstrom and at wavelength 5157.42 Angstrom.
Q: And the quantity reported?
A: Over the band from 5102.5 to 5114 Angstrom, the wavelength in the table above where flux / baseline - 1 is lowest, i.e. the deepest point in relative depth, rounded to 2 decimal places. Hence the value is 5113.67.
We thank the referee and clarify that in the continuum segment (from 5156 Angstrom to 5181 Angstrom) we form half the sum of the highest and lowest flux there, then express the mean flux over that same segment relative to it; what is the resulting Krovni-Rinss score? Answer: 0.98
